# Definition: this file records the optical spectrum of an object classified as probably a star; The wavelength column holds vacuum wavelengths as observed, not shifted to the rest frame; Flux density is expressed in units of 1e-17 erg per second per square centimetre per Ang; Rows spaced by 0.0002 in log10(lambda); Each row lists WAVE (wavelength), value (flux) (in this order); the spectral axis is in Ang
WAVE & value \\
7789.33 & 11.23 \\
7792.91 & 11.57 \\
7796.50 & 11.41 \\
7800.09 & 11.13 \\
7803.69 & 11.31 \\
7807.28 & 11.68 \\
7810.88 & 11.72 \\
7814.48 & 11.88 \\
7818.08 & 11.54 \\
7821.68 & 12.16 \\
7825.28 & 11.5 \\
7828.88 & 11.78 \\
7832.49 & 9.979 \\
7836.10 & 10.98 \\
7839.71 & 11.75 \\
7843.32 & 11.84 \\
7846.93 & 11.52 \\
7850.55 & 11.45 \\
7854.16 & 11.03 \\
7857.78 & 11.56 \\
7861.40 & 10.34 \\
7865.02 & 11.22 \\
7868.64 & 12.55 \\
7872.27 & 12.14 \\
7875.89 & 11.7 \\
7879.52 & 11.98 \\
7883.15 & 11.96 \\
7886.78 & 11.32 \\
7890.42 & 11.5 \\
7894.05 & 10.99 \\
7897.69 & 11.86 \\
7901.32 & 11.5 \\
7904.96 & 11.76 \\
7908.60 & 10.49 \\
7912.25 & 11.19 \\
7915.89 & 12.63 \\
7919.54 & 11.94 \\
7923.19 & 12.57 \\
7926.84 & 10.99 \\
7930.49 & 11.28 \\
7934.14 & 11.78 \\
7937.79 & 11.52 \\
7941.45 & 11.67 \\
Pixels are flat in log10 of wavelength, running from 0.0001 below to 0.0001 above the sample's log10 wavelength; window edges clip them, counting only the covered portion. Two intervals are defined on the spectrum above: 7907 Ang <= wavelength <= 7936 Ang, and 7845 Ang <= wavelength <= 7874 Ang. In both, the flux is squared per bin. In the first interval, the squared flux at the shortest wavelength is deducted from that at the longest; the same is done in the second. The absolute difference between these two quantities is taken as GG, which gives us 14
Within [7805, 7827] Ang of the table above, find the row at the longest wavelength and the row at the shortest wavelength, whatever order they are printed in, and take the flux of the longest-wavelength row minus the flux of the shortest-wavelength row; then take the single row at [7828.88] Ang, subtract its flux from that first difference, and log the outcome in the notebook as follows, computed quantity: -12.0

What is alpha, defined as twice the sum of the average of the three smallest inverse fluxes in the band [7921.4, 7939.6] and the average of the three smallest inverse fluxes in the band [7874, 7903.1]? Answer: 0.335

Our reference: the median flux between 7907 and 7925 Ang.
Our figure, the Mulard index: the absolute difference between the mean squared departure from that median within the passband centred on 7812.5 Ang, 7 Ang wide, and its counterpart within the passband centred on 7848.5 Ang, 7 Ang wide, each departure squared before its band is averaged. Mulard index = 0.18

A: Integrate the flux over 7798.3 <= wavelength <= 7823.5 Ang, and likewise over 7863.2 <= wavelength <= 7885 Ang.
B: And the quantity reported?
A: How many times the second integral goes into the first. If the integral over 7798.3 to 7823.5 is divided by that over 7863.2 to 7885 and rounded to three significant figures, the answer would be 1.13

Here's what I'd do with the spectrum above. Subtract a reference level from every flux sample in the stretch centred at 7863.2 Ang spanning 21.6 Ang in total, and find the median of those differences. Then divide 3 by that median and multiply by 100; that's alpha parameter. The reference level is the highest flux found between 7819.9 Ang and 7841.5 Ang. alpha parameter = -390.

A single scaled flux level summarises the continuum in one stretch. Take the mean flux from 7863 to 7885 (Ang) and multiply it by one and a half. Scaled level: 17.9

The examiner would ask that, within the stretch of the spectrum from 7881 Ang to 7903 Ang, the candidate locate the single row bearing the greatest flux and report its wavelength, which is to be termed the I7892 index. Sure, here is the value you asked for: 7883.15 Ang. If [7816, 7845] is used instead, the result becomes 7821.68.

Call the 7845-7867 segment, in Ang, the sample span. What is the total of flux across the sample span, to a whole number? 67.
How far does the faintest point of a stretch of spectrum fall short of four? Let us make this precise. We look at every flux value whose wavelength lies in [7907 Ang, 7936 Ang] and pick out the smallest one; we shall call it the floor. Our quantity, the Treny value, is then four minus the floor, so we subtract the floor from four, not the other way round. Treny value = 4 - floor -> -6.5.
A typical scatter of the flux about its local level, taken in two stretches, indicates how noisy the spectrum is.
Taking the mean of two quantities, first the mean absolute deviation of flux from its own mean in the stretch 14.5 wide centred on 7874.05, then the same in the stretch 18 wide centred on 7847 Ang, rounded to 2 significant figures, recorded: 0.24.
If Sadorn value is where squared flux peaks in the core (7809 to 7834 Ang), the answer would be 7821.68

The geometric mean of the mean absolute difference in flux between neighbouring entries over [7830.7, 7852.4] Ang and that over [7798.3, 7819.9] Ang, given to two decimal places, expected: 0.31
